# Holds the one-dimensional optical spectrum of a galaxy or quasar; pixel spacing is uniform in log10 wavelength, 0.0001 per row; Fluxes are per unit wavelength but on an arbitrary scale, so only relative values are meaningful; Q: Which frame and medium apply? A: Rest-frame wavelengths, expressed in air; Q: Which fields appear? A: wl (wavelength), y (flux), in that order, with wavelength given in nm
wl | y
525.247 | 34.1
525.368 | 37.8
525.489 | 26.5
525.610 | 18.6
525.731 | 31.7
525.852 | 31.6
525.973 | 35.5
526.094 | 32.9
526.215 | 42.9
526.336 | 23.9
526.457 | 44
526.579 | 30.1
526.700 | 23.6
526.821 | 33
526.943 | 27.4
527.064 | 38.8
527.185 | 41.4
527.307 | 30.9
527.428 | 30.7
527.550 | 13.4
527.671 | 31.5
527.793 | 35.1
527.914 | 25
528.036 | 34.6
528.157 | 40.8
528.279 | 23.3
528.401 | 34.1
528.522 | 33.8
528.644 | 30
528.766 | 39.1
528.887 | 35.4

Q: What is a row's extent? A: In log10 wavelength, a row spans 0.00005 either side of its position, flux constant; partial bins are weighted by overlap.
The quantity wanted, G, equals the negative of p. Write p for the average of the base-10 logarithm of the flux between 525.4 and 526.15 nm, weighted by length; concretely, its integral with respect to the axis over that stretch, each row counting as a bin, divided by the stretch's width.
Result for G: -1.46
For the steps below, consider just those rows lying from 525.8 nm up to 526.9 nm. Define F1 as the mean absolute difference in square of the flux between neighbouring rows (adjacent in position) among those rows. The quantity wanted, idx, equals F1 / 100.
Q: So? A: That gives 7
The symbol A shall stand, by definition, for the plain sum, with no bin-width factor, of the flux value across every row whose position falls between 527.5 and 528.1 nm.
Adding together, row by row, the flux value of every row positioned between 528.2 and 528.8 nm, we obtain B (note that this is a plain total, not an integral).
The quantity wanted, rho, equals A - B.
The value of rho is -21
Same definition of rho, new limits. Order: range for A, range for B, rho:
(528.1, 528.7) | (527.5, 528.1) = 22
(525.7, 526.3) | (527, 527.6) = 19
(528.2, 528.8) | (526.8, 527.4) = -11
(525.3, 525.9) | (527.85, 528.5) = -12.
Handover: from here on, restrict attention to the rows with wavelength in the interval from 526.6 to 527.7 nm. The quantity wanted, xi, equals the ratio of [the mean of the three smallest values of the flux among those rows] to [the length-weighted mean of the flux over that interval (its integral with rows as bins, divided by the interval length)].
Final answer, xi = 0.714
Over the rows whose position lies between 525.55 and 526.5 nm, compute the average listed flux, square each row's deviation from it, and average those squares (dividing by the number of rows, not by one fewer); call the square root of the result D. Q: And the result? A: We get 8.0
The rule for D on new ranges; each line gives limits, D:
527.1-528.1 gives 7.7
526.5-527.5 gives 5.4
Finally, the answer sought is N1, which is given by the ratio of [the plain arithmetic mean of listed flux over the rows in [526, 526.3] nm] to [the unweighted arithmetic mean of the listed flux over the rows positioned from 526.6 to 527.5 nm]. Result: 1.17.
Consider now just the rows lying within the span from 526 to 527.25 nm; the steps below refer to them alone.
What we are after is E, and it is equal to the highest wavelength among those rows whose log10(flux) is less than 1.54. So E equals 526.943 nm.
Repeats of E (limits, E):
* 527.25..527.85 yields 527.671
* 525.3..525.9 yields 525.852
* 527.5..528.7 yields 528.644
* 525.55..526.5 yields 526.336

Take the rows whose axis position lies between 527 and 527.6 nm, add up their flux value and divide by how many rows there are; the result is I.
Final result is 31.0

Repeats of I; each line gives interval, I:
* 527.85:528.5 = 31.6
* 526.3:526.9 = 30.9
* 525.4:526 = 28.8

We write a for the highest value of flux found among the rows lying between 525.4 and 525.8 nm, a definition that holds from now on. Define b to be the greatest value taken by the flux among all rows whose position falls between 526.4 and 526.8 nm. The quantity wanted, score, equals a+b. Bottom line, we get 76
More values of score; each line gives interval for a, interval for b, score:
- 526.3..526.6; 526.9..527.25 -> 85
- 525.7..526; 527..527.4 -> 77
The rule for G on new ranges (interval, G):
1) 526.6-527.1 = -1.47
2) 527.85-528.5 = -1.49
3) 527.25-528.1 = -1.44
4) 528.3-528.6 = -1.51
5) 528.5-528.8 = -1.53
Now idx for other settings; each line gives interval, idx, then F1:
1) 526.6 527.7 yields 5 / 523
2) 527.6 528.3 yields 6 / 602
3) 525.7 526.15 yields 1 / 149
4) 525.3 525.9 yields 4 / 437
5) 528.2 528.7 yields 3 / 294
